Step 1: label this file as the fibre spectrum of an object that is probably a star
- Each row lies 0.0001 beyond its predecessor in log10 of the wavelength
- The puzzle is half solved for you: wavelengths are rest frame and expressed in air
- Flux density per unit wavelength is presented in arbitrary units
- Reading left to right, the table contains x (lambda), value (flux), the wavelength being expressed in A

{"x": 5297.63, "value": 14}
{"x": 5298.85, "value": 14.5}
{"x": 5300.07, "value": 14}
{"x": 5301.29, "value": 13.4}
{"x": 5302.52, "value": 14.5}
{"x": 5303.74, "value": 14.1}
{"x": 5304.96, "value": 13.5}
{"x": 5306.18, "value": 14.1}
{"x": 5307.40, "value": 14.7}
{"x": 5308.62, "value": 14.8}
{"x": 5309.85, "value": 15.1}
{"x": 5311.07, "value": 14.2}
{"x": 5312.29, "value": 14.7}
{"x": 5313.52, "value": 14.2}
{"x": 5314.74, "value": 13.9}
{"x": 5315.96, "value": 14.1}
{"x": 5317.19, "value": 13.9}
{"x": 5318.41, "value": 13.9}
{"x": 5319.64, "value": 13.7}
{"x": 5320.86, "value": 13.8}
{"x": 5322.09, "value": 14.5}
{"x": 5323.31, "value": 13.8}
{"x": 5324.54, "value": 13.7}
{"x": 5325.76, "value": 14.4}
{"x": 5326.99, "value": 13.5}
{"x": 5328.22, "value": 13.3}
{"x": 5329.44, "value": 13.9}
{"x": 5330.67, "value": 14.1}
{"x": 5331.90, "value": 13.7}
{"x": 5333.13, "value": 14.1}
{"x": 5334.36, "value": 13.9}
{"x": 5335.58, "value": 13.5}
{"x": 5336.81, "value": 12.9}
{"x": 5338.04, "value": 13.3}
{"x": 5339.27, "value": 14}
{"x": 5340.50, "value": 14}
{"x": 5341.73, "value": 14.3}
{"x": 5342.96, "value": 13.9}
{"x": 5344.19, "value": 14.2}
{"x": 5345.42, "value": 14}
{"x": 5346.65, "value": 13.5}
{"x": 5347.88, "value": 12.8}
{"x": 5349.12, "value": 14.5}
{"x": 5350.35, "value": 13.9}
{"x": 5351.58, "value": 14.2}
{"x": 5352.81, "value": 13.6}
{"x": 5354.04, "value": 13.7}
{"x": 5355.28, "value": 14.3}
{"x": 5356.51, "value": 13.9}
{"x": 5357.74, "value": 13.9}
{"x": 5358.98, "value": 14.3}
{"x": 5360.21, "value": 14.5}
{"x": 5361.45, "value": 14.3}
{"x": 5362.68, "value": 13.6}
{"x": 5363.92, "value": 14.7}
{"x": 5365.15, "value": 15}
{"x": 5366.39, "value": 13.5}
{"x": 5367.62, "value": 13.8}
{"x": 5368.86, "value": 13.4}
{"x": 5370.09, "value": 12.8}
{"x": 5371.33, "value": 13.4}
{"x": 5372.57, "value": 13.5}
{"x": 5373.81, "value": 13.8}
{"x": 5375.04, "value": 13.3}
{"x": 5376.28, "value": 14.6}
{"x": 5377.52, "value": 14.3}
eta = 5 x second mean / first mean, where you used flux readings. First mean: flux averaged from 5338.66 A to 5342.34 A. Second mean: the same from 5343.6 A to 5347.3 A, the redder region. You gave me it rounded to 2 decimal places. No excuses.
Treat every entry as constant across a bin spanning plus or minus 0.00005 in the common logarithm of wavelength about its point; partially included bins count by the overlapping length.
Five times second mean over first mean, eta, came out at 4.93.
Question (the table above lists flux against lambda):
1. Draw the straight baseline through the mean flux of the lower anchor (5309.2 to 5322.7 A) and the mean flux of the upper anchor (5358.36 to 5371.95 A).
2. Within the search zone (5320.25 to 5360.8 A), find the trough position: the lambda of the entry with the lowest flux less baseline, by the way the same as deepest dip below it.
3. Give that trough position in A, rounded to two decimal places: 5347.88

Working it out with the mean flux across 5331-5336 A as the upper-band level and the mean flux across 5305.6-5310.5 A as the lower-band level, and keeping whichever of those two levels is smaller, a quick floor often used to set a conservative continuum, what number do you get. 13.8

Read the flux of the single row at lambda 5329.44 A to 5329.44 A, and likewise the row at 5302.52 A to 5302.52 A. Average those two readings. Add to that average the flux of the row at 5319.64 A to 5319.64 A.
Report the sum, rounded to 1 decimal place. 27.9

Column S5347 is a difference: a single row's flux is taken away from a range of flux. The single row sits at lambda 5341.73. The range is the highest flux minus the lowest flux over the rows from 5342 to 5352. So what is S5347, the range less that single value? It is -12.6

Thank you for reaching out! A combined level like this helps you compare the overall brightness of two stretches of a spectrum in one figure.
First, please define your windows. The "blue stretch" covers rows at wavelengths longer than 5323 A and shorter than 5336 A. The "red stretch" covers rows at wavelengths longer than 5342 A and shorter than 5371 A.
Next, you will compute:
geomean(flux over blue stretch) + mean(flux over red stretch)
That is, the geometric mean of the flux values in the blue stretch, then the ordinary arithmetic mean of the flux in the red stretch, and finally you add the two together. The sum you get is 27.73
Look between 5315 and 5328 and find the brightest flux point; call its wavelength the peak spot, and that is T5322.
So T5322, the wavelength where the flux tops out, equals 5322.09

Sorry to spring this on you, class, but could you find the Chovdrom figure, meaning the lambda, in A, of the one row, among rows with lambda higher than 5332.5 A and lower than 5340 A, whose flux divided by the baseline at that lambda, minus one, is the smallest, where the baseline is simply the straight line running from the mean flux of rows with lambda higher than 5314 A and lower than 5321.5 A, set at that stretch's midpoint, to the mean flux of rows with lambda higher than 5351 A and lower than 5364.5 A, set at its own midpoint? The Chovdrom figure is 5336.81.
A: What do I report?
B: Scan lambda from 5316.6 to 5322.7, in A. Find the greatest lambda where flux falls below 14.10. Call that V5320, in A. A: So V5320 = 5320.86 A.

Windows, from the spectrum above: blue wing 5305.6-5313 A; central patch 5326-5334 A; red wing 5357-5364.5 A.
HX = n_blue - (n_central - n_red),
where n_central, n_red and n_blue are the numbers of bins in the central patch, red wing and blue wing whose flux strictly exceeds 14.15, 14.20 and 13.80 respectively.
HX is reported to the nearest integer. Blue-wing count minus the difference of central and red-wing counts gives 10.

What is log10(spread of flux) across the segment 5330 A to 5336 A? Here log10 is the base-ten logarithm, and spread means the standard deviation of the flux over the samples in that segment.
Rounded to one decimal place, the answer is -0.6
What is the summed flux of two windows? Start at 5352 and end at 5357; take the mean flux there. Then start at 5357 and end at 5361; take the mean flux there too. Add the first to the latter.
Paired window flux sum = 28.1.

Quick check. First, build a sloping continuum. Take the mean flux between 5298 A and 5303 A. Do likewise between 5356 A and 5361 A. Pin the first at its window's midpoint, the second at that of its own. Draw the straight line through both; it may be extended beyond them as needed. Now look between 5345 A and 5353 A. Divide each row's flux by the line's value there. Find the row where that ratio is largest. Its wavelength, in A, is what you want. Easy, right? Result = 5349.12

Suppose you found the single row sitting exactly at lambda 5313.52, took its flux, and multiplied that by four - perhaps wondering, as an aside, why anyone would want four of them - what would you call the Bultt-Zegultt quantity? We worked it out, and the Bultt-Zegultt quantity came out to 57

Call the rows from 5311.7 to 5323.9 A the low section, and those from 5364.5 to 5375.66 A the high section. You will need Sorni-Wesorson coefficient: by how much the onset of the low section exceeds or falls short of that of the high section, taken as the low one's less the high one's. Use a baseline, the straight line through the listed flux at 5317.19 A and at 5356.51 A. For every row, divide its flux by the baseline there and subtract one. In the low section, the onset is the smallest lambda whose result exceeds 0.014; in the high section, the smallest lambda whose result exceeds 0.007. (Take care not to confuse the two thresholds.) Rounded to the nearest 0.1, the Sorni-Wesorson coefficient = -52.9 A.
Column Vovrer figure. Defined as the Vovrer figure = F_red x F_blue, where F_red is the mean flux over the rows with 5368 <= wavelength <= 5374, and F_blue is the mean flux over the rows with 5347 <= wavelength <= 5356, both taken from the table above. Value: 185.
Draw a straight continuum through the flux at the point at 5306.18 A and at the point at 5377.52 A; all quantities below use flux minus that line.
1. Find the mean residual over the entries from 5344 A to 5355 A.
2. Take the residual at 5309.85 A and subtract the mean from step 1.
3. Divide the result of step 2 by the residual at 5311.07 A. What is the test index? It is 16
